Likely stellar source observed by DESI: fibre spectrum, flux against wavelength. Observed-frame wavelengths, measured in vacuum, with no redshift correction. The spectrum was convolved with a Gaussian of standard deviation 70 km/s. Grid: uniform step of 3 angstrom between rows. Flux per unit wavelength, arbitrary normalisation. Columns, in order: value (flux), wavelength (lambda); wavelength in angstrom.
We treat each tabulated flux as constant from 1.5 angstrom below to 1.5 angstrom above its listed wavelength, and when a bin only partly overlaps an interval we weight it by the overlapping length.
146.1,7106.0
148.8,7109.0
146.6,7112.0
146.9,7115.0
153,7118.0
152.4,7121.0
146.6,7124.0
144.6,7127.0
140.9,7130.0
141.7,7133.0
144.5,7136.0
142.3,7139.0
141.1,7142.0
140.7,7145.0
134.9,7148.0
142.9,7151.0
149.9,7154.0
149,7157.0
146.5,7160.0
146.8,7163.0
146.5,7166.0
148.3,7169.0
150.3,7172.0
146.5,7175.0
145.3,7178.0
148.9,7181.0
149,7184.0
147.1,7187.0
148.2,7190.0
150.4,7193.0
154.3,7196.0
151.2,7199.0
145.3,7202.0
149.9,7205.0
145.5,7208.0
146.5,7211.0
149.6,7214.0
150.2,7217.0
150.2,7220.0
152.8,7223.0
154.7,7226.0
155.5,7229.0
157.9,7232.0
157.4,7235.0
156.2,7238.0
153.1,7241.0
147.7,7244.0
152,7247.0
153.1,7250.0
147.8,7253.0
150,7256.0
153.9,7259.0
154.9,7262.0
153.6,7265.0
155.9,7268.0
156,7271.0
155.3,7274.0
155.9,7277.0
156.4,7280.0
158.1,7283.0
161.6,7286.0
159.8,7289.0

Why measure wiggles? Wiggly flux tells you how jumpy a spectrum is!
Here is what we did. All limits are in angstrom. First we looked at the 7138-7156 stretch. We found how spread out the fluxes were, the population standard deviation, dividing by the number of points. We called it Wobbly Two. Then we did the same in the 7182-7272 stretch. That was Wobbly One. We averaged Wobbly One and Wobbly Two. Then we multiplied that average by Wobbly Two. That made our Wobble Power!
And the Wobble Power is 17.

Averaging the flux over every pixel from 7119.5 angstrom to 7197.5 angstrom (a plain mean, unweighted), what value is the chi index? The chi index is 146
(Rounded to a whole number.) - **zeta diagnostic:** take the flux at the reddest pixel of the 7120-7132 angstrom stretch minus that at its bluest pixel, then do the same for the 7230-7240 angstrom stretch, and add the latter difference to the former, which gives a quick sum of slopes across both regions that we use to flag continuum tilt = -13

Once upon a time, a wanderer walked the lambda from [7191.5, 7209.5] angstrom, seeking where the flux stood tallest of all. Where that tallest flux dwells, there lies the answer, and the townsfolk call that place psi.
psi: 7196.0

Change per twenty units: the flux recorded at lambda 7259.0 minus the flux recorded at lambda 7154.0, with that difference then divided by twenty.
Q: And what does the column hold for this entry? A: 0.20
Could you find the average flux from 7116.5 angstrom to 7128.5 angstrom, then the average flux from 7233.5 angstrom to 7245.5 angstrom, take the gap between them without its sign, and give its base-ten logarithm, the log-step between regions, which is 0.65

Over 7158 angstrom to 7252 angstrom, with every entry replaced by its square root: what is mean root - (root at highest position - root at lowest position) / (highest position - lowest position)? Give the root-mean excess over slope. 12.25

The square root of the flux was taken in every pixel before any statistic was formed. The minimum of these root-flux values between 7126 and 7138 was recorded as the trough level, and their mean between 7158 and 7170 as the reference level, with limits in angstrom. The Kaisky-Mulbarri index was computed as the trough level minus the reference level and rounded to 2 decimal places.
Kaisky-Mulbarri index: -0.26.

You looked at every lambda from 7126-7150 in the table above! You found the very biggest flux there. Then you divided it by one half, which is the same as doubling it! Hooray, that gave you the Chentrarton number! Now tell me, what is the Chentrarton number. 289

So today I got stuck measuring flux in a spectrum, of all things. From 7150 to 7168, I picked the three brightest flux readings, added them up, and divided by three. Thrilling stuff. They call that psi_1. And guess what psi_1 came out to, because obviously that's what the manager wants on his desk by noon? 149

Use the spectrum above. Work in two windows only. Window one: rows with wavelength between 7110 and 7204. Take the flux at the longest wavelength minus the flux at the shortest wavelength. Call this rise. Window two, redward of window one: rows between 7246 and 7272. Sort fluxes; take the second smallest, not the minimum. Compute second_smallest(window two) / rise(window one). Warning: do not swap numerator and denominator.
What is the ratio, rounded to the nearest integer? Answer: -115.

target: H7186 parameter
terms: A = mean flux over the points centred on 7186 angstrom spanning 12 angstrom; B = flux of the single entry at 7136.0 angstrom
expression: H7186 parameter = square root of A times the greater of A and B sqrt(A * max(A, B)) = 148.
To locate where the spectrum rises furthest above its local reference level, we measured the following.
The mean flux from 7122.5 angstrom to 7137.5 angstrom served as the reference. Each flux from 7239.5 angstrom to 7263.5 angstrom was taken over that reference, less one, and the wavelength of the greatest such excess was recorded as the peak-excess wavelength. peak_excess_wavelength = 7262.0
